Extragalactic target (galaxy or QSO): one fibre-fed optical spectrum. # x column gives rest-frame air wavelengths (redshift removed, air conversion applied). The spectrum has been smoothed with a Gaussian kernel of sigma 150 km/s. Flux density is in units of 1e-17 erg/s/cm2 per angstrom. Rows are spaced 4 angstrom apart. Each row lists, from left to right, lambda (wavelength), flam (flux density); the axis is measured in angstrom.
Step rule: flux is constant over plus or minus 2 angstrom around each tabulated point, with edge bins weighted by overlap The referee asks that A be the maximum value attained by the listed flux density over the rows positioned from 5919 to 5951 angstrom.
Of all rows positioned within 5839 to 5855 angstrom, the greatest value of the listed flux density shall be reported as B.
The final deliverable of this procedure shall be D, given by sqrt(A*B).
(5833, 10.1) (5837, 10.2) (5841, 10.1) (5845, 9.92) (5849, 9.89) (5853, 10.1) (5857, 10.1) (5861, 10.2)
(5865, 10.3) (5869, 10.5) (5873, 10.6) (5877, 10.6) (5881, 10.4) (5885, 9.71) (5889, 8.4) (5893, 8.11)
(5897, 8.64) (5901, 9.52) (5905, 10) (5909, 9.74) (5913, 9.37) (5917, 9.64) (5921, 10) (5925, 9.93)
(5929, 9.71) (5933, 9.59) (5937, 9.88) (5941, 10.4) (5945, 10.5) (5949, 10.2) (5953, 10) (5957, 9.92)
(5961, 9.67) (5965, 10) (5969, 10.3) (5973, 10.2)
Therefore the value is 10.30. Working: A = 10.5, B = 10.1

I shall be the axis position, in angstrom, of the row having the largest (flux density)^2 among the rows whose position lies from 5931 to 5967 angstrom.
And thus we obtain 5945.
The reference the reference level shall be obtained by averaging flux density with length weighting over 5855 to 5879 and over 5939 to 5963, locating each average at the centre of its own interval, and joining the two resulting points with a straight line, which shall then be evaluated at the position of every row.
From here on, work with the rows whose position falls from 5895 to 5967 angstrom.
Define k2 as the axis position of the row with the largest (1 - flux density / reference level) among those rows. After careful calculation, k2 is 5897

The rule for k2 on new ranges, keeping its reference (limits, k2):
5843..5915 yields 5893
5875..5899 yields 5893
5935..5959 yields 5937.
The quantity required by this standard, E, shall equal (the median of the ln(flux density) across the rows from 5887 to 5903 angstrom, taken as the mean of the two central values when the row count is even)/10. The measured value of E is 0.214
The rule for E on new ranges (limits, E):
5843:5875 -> 0.232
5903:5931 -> 0.228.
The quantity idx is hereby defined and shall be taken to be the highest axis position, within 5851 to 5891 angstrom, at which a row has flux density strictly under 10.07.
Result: 5889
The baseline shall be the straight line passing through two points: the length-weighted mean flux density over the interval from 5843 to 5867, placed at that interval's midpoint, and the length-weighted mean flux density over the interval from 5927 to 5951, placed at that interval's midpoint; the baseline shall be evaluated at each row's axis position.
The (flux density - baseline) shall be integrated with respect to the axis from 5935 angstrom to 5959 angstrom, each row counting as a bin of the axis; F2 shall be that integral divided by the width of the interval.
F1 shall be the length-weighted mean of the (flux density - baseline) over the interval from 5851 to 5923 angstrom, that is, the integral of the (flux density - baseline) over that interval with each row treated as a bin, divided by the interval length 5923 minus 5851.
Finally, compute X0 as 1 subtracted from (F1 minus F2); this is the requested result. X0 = -1.40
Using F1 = -0.30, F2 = 0.11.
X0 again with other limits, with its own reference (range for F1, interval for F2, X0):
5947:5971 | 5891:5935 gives -0.44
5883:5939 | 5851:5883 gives -1.88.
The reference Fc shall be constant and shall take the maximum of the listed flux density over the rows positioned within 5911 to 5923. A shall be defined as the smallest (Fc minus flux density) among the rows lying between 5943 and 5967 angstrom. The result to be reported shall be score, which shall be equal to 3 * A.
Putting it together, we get -1.5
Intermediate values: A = -0.50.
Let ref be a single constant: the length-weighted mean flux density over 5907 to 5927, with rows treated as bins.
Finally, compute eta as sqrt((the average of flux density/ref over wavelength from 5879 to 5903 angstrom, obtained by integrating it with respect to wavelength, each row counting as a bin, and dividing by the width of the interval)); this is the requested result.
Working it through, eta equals 0.97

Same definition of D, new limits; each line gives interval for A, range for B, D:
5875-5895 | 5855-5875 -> 10.60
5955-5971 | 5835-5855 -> 10.25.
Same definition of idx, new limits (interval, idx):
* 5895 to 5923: 5921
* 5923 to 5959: 5957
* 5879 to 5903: 5901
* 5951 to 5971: 5965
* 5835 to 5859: 5849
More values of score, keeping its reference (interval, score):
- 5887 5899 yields 4.1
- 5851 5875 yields -1.8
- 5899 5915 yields 0.0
